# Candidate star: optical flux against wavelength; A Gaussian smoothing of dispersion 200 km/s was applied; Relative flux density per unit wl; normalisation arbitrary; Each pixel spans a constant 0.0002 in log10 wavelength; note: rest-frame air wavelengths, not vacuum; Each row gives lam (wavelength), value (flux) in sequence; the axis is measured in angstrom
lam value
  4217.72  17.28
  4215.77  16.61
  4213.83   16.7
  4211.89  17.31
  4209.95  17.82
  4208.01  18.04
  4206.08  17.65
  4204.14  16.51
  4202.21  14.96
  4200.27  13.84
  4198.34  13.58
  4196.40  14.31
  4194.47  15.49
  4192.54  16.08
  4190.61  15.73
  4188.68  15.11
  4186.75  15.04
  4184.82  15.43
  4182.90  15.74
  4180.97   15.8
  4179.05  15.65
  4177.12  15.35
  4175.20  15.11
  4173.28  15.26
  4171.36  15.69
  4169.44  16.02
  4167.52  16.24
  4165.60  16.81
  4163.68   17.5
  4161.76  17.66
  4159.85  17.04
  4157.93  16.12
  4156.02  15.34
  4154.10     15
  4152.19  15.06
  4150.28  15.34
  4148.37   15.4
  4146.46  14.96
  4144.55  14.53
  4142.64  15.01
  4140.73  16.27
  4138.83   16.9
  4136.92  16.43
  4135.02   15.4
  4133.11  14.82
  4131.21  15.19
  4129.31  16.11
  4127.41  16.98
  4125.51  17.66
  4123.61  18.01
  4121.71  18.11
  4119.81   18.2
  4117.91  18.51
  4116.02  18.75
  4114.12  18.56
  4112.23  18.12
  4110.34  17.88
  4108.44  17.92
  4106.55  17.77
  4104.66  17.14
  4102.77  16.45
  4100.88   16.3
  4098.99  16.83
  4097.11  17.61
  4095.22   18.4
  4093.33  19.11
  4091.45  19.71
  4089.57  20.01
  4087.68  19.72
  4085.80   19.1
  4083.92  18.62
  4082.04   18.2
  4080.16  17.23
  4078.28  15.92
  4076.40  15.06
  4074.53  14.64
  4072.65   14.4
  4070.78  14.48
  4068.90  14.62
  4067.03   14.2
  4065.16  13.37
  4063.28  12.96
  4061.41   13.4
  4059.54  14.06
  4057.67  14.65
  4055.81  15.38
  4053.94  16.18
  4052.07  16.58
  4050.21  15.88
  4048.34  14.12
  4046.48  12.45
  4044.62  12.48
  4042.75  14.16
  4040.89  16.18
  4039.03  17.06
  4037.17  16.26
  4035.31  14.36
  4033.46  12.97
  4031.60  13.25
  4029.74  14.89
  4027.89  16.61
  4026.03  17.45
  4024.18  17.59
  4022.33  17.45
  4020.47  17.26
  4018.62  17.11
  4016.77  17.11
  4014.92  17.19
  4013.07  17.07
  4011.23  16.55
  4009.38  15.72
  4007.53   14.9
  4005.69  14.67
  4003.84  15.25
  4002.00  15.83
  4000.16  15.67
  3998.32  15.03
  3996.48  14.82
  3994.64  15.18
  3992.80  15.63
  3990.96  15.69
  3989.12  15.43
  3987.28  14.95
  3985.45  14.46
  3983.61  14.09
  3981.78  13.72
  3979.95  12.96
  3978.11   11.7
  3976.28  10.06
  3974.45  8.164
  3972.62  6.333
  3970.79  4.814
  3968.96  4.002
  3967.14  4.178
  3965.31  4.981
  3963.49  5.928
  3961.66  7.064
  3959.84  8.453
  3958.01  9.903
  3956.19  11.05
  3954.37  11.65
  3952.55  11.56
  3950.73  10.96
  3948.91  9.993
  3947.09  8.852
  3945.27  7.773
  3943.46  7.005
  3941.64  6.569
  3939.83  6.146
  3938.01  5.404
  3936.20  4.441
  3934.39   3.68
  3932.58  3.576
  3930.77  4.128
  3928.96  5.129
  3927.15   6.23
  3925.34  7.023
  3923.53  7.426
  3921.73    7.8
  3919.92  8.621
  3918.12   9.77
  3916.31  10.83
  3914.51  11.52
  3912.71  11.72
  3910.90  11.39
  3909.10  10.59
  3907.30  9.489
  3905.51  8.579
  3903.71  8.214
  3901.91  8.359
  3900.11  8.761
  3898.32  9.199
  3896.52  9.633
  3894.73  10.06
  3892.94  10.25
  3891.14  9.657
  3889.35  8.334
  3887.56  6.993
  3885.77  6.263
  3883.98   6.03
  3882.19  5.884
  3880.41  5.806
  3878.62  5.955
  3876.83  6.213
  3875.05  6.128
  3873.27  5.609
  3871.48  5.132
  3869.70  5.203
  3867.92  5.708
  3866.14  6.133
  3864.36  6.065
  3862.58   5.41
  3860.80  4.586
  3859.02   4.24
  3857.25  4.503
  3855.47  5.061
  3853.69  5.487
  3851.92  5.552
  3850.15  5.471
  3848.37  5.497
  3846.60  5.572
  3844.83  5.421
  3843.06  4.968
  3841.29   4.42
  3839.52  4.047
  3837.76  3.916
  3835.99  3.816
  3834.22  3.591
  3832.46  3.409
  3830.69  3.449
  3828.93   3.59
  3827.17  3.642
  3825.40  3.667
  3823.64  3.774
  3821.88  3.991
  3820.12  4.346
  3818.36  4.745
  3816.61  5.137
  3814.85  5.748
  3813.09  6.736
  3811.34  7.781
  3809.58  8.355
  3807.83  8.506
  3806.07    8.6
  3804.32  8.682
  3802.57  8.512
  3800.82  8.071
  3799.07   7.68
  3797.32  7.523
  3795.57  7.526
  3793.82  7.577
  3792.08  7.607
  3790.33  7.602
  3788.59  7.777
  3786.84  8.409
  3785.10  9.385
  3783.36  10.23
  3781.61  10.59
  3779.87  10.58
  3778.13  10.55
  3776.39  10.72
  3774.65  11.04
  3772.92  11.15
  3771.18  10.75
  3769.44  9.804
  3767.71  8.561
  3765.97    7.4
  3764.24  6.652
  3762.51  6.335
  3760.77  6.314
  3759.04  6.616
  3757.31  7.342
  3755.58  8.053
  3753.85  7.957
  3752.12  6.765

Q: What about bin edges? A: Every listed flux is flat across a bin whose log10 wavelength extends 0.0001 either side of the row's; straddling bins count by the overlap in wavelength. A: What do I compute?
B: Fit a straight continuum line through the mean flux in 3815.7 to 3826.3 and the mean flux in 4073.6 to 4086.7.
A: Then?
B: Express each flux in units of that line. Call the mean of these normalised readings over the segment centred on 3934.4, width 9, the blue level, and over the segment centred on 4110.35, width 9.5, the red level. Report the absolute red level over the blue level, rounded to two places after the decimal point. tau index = 2.27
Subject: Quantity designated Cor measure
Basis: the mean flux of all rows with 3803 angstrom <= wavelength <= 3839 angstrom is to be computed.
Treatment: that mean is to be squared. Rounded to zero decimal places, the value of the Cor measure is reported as 28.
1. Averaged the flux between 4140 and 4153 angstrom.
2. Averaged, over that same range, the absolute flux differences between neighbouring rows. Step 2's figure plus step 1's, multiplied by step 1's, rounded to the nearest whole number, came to 239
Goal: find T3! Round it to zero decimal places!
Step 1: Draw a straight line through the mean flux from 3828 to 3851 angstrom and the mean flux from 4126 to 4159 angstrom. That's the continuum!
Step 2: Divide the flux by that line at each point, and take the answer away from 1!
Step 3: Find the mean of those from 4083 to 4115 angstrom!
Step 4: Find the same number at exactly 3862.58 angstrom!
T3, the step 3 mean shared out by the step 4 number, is 10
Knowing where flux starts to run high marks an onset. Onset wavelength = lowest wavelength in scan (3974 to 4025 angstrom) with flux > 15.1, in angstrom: 3989.12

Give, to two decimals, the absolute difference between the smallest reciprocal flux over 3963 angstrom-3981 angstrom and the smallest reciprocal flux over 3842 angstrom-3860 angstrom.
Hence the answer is 0.10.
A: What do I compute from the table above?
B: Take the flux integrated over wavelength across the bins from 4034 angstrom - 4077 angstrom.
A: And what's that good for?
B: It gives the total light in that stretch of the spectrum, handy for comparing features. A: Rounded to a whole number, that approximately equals 629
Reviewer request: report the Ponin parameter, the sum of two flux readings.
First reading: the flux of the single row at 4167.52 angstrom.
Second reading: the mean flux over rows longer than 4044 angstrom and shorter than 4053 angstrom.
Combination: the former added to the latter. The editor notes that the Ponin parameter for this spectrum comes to 31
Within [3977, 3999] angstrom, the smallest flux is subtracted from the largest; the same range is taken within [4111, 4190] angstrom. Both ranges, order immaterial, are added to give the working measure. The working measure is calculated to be 8.2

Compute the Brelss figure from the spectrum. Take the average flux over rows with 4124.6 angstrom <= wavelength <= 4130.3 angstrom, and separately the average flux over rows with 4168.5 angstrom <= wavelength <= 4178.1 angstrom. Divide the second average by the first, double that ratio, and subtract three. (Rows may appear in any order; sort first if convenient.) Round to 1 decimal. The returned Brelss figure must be -1.2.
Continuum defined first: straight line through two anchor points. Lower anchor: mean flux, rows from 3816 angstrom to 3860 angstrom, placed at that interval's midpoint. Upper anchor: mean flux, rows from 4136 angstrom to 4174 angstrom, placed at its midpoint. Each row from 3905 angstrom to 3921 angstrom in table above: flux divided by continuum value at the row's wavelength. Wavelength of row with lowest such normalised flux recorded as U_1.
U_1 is 3919.92 angstrom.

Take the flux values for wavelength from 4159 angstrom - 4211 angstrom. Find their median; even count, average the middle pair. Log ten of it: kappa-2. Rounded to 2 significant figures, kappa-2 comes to 1.2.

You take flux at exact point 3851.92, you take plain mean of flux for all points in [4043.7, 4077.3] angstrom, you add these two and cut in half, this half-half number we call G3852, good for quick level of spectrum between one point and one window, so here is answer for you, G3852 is 10.0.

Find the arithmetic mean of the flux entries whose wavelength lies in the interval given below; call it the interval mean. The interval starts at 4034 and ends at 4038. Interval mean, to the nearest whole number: 15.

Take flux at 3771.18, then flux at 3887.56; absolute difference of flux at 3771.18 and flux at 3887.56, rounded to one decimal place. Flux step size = 3.8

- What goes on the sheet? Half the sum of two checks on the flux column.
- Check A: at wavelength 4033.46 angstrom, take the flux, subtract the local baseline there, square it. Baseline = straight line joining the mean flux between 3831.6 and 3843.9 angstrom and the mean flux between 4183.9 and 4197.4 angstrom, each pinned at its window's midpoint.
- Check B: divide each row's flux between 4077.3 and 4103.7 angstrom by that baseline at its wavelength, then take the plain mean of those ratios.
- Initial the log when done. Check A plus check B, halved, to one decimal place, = 4.4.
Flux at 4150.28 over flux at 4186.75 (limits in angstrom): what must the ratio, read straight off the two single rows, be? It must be 1.0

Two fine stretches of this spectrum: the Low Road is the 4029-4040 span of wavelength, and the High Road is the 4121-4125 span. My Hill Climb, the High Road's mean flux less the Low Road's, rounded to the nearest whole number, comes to 3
